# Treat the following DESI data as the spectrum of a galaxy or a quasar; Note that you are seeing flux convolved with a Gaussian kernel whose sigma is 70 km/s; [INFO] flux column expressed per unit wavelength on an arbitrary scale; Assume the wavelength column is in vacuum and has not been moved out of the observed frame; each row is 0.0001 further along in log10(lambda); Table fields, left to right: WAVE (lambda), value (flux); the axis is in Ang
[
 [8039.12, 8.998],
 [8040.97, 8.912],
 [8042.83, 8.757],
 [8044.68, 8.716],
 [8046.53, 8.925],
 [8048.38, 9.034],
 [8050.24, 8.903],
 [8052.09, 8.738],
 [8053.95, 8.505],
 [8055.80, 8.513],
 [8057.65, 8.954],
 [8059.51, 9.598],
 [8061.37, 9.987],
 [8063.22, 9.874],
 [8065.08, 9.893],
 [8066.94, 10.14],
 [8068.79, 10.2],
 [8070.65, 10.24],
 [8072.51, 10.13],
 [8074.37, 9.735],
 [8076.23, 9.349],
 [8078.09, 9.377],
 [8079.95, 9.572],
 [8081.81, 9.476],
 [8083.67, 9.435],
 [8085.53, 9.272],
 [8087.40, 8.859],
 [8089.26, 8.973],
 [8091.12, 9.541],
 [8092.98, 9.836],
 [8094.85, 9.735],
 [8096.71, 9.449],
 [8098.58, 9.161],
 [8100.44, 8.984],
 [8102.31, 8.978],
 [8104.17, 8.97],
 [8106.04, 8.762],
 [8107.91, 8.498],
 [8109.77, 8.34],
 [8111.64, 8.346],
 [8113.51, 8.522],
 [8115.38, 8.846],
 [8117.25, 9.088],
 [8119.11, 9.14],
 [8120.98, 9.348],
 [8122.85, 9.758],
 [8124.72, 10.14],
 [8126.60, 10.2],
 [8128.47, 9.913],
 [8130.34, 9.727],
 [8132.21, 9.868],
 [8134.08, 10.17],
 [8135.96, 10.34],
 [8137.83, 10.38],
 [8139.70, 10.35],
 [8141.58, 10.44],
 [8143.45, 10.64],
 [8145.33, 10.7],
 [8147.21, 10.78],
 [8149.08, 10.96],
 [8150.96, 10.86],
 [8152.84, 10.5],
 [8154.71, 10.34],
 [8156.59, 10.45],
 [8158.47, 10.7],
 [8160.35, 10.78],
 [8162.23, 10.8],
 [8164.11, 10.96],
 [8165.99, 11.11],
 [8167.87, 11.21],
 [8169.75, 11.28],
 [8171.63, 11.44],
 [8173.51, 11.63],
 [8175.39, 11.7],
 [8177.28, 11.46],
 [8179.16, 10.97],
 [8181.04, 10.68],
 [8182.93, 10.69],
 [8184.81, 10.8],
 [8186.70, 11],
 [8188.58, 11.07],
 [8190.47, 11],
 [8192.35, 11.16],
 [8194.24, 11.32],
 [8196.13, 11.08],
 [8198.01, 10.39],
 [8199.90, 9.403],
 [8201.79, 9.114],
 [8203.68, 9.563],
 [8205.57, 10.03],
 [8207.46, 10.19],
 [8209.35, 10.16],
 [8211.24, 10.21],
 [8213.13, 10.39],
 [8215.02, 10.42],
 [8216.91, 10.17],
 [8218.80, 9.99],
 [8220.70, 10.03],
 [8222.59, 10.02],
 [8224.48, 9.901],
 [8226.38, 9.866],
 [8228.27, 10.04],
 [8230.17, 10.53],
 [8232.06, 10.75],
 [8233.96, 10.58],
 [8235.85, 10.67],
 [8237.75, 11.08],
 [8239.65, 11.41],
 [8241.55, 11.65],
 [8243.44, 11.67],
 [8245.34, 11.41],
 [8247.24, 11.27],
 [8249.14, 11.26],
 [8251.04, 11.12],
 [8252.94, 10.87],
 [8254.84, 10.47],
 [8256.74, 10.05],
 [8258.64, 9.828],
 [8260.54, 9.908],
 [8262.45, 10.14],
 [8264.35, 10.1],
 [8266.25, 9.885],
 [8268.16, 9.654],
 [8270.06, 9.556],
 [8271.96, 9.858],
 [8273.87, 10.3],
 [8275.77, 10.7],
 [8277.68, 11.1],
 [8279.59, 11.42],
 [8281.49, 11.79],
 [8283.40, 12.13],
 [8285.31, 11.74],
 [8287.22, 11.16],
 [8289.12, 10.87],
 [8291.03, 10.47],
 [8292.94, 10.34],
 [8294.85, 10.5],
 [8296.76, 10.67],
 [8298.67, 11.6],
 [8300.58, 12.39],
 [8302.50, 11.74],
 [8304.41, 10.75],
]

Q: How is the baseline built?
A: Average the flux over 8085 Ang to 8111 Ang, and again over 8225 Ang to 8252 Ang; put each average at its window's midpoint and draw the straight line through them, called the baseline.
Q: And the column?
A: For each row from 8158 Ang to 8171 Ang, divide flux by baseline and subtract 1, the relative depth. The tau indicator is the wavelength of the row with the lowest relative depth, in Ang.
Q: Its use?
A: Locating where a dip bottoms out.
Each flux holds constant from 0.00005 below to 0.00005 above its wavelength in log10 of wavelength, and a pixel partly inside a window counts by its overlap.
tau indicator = 8158.47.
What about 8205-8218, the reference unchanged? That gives 8216.91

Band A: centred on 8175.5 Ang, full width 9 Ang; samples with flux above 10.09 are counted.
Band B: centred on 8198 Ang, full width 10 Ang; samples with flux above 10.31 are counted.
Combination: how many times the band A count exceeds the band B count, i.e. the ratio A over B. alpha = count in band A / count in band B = 1.7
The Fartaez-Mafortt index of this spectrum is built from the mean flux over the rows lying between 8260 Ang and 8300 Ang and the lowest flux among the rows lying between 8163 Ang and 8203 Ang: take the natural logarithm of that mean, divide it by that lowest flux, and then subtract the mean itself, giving -10.4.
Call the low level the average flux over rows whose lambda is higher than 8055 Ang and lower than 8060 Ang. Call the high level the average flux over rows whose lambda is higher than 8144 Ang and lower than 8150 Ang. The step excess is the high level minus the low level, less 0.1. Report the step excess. 1.7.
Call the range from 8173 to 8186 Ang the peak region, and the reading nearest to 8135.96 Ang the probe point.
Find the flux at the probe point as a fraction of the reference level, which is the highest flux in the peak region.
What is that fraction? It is 0.88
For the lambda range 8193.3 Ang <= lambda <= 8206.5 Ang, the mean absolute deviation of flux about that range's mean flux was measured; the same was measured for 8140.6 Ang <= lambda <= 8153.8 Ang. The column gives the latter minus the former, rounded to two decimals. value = -0.54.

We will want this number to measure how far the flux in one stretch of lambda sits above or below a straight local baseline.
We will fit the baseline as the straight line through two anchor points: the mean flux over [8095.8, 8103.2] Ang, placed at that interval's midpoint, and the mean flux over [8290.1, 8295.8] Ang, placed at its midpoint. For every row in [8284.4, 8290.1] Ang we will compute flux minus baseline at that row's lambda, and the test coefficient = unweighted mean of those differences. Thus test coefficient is 0.9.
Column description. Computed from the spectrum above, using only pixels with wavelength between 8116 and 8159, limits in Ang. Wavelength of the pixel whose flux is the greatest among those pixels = 8149.08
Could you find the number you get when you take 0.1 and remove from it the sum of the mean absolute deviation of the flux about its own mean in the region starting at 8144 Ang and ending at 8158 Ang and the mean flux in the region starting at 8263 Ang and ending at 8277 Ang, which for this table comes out -10.1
